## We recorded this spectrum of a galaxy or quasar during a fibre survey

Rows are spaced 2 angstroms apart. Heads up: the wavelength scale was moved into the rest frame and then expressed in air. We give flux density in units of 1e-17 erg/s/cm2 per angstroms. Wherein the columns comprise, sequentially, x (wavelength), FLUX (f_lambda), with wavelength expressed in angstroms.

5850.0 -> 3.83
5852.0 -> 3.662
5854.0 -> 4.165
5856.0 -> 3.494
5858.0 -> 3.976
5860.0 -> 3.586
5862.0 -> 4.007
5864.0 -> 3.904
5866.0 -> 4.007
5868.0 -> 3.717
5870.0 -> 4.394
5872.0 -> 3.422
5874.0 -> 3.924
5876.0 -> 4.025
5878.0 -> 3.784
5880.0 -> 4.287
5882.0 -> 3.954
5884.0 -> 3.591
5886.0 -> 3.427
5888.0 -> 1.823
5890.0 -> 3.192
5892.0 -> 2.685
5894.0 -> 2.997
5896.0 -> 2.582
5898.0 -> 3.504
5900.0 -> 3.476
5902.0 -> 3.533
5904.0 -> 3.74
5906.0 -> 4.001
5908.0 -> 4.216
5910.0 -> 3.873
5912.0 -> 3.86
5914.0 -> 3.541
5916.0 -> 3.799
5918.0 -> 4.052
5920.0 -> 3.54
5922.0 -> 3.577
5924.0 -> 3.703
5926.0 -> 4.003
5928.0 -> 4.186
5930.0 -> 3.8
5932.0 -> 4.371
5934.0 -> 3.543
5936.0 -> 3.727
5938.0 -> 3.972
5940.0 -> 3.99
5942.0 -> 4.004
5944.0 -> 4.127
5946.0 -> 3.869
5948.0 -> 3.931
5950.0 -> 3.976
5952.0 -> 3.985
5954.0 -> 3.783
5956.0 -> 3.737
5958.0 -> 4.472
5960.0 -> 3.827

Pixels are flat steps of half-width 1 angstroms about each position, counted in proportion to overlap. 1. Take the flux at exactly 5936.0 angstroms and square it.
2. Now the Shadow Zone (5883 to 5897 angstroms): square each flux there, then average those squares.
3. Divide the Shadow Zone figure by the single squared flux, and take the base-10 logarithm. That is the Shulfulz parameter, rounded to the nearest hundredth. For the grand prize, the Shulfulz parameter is -0.20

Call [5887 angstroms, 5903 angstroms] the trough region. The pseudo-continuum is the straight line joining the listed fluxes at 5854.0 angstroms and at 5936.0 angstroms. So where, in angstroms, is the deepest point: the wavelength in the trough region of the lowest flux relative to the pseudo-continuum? 5888.0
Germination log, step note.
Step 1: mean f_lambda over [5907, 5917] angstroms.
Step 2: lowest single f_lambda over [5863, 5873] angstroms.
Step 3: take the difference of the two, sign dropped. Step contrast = 0.44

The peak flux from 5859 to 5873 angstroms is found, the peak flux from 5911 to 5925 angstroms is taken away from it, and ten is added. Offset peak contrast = 10.3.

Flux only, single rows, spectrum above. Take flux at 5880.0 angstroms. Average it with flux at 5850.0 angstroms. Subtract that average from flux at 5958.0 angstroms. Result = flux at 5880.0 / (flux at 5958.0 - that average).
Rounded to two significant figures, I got 10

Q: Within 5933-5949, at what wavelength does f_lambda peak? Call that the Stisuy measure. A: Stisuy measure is 5944.0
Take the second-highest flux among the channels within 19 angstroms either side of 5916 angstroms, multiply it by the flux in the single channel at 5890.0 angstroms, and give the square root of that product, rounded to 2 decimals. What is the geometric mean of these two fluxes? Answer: 3.67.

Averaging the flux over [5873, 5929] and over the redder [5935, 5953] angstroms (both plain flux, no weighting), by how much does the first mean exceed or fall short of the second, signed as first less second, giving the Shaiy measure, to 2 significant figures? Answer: -0.35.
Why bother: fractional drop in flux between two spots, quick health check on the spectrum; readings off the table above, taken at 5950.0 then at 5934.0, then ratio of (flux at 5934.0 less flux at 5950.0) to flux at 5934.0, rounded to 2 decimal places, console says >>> -0.12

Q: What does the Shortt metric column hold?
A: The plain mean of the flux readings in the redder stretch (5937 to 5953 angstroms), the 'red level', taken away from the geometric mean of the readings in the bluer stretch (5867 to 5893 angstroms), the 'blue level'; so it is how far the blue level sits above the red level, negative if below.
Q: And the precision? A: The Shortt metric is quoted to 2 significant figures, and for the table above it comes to -0.50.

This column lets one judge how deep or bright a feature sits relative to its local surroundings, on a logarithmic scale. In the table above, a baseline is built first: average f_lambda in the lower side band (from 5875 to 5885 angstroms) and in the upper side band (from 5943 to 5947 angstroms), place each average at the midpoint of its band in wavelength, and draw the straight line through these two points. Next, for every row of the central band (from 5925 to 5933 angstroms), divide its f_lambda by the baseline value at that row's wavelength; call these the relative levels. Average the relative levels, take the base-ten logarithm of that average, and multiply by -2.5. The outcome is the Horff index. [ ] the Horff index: -0.029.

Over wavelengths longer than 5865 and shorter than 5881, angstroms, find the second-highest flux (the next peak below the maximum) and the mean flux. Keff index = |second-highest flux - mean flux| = 0.34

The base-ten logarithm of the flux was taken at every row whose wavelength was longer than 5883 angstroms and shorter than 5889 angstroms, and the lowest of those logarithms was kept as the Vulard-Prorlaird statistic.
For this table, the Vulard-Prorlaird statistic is 0.26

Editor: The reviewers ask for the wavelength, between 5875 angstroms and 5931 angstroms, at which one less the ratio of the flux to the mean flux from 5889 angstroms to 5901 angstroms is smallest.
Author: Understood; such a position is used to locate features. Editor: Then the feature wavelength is 5880.0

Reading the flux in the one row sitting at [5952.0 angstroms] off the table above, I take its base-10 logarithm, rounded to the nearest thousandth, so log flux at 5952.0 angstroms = 0.600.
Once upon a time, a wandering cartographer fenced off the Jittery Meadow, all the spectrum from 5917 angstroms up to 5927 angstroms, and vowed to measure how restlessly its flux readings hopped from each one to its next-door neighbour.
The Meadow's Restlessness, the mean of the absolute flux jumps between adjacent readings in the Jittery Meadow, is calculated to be 0.24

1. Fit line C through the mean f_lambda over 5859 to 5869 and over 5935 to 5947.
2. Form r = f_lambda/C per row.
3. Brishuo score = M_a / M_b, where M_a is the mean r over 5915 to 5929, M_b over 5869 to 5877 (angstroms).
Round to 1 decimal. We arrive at 1.0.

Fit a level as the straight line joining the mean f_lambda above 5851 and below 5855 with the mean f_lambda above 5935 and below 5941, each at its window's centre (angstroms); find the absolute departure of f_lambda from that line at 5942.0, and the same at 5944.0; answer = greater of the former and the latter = 0.23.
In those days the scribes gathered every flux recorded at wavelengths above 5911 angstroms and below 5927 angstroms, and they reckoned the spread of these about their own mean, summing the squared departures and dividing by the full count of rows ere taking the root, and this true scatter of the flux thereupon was 0.19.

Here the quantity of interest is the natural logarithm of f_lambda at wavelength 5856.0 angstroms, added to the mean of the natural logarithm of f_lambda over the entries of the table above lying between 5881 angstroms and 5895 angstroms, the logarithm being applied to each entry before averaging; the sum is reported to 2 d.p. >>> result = 2.36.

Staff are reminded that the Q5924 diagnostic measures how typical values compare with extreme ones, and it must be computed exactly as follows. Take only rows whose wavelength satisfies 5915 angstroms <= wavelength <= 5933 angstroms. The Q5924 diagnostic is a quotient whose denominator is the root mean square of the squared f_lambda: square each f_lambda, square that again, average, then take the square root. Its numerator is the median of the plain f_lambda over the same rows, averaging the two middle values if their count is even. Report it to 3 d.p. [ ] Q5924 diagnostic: 0.247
